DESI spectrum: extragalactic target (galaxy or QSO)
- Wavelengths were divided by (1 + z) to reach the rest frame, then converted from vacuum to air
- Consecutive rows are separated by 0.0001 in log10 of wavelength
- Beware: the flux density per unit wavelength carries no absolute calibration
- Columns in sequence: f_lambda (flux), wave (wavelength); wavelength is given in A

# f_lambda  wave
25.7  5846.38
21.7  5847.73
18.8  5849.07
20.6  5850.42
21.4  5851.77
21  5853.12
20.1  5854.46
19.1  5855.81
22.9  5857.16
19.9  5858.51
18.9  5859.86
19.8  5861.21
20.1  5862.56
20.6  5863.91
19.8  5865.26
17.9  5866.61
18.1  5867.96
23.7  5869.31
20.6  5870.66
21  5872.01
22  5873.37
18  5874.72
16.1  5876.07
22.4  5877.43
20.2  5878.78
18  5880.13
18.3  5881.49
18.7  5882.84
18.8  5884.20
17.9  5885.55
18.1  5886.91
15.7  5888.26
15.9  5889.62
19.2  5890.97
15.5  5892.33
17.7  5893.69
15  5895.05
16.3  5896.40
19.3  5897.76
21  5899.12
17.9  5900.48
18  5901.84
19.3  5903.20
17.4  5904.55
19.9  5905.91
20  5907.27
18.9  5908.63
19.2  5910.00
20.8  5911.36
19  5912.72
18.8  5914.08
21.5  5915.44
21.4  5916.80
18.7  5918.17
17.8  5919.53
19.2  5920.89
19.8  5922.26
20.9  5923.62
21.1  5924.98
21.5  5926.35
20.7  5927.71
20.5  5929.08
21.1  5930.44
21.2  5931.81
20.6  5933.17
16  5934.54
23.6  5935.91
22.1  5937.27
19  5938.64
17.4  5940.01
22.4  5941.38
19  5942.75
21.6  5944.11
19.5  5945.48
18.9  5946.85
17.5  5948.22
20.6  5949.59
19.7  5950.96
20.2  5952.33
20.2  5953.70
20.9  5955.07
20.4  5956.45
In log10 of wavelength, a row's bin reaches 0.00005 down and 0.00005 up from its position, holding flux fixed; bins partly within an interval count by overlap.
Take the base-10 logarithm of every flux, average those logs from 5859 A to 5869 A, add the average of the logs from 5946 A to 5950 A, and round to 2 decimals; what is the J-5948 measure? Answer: 2.56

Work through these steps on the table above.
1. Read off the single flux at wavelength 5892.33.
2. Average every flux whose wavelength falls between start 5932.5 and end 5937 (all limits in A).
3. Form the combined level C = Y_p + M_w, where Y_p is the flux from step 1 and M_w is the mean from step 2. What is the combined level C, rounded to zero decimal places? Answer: 36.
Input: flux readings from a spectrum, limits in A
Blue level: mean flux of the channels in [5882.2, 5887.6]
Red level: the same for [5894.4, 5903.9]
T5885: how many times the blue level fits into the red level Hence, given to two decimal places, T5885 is 0.99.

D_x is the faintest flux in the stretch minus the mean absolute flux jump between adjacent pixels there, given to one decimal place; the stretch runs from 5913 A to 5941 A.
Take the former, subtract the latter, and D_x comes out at 14.4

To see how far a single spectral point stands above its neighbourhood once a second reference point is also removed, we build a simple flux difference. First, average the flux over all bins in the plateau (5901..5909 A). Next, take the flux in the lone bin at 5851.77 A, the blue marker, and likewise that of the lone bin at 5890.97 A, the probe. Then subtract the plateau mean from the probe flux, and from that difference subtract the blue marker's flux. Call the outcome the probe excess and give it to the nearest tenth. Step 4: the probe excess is -21.1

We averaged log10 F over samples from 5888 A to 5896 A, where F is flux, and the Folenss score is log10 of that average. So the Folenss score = 0.085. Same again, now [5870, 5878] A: 0.113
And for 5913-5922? 0.111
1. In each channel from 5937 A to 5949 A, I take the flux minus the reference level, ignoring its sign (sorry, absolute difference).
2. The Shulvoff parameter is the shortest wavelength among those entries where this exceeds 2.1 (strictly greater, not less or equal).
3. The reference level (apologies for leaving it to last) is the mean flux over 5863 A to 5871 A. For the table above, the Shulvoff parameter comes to 5940.01 A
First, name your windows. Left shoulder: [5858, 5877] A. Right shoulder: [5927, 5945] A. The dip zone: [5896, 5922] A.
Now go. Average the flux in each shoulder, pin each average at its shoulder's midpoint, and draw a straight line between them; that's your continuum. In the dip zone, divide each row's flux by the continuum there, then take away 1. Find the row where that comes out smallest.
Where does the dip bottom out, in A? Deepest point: 5896.40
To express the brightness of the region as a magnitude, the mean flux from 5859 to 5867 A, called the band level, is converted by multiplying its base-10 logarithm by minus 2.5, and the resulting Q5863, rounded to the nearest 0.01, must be -3.23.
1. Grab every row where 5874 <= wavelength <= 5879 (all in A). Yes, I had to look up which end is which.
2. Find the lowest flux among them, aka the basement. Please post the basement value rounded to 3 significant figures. 16.1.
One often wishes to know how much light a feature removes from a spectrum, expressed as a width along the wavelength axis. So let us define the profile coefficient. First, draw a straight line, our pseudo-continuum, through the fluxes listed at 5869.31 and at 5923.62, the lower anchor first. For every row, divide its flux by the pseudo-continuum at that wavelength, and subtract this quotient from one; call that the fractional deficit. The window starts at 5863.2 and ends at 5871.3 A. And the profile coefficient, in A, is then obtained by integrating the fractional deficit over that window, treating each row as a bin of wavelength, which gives 1.3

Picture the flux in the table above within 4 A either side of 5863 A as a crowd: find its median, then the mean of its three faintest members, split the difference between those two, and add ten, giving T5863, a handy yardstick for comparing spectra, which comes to 29.3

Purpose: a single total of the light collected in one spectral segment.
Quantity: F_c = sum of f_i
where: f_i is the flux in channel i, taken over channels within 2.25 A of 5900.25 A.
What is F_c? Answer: 57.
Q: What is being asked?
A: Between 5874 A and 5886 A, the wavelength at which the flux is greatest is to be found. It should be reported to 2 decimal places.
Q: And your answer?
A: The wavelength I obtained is 5877.43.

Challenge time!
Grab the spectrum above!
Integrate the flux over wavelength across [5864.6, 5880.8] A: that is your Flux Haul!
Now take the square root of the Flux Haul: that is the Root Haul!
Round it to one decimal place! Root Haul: 17.9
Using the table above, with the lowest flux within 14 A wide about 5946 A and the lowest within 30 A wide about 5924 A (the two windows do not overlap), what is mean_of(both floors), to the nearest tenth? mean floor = 16.7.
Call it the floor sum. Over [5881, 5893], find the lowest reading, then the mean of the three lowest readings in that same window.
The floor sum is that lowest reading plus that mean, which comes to 31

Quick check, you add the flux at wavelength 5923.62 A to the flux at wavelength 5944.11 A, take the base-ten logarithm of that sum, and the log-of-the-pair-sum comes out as 1.63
